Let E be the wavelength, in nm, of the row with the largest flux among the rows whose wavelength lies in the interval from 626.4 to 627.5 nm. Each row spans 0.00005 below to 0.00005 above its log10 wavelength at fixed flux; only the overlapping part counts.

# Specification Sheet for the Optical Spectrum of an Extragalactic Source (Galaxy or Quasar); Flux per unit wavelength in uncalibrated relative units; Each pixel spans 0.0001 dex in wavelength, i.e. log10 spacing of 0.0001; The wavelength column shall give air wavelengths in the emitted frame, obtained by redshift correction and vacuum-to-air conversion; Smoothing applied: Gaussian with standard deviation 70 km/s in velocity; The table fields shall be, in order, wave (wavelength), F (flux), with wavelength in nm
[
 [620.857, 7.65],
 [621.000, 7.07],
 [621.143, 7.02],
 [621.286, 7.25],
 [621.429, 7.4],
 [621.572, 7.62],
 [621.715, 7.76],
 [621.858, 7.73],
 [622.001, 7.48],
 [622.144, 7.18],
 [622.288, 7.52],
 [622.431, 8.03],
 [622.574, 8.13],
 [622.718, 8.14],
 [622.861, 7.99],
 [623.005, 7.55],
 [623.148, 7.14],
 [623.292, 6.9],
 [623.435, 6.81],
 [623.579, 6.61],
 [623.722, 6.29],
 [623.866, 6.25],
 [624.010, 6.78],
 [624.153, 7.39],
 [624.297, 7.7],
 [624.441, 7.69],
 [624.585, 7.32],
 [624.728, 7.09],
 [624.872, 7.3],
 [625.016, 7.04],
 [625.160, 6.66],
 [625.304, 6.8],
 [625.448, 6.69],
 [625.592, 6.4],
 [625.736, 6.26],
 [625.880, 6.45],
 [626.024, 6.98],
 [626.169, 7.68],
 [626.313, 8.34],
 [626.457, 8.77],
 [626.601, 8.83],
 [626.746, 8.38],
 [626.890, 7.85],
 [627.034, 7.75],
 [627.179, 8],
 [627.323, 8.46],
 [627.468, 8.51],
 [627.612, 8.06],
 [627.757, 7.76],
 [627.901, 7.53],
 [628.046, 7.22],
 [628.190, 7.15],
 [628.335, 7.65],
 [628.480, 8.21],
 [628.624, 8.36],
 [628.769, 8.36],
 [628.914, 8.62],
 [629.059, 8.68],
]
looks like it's 626.601 nm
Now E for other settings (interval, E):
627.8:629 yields 628.914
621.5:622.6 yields 622.574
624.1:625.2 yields 624.297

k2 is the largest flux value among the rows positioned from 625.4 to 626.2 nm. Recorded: 7.68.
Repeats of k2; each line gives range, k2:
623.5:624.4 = 7.7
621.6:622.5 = 8.03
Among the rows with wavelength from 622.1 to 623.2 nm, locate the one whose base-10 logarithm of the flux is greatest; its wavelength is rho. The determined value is 622.718 nm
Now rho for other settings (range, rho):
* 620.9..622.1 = 621.715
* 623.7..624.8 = 624.297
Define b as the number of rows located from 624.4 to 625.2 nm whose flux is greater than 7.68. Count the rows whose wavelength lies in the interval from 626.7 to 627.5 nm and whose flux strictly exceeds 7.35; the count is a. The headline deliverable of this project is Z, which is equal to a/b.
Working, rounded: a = 6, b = 1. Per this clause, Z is 6.0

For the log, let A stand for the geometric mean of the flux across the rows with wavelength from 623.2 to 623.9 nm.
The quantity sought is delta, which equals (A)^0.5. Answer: 2.56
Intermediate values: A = 6.6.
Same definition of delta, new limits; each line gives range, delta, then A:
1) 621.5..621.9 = 2.78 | 7.7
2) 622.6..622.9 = 2.84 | 8.1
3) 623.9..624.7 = 2.71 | 7.4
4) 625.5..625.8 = 2.52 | 6.3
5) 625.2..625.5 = 2.60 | 6.7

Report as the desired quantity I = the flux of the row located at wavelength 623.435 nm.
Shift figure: 6.81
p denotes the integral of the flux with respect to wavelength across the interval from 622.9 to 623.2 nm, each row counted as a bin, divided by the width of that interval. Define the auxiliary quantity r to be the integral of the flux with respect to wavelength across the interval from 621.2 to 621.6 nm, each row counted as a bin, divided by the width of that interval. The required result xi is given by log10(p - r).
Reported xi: -1.45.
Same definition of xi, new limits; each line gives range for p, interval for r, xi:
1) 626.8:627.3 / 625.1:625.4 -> 0.09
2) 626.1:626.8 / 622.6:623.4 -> -0.06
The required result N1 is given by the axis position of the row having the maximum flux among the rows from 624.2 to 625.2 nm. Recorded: 624.297 nm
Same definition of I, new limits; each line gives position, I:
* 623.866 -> 6.25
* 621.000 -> 7.07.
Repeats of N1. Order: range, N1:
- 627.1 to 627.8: 627.468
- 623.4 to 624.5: 624.297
